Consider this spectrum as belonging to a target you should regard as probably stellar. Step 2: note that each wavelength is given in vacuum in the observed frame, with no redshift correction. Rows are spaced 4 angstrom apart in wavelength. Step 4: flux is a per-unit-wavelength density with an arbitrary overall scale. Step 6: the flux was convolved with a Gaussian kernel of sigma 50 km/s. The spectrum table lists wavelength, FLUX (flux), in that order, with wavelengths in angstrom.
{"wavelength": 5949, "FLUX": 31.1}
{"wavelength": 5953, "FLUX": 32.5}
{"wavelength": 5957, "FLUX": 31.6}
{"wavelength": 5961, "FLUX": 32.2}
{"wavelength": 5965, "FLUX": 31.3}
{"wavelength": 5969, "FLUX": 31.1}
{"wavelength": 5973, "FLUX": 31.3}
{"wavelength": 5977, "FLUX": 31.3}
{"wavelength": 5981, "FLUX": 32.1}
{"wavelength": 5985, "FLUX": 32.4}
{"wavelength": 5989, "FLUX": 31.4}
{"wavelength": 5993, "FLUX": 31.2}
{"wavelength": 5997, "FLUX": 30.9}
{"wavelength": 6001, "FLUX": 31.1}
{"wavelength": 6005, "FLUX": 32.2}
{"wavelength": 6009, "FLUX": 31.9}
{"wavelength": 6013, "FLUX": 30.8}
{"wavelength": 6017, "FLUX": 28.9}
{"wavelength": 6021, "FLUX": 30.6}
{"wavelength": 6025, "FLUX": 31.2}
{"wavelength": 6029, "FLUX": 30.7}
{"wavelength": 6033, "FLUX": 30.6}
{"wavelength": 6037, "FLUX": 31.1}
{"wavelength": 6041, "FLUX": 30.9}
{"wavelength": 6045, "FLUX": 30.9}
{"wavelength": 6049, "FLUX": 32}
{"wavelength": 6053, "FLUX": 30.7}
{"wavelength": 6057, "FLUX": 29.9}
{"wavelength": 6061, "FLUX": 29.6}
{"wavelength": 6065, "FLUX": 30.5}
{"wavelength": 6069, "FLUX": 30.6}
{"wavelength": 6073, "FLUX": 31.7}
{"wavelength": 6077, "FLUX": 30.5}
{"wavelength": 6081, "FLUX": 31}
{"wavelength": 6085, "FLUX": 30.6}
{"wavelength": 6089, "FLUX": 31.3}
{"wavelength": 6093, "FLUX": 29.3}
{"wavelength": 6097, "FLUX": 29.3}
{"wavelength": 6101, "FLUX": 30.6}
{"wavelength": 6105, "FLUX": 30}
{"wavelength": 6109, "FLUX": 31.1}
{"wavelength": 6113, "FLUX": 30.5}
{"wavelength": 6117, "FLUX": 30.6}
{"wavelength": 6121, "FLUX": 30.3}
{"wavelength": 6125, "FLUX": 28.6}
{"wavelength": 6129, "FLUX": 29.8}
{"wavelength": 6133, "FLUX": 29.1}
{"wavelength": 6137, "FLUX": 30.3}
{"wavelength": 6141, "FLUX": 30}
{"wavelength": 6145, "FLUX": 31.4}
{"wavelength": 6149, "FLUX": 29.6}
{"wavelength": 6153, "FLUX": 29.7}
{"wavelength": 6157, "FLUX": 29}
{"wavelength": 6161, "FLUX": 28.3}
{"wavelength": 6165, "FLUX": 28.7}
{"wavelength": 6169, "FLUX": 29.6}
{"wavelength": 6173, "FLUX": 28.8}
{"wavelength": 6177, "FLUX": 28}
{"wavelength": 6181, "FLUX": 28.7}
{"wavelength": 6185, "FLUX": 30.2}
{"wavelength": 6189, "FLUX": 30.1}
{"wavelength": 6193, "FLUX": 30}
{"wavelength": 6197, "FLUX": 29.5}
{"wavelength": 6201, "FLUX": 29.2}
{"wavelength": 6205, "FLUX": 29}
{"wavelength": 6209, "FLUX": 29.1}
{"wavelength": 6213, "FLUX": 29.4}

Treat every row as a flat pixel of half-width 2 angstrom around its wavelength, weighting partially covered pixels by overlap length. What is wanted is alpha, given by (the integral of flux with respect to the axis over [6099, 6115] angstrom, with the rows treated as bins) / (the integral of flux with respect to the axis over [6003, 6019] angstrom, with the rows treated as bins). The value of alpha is 0.99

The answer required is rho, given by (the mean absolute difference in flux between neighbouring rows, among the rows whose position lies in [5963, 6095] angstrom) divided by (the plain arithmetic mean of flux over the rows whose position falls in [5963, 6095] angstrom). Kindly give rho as 0.0218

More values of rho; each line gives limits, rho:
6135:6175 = 0.0267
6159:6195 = 0.0227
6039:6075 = 0.0228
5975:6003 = 0.0148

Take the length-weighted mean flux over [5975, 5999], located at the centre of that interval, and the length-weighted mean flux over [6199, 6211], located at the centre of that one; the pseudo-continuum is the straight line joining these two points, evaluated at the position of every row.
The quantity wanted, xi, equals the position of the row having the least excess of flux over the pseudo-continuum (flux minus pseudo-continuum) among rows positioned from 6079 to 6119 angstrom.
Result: 6093 angstrom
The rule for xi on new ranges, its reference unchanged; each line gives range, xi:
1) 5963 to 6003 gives 5969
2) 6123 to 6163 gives 6125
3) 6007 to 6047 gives 6017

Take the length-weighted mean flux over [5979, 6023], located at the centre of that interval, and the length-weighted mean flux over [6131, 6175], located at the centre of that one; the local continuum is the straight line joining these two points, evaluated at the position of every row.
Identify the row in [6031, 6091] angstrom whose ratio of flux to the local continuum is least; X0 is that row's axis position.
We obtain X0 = 6061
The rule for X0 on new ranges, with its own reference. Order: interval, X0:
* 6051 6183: 6177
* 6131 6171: 6161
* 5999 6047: 6017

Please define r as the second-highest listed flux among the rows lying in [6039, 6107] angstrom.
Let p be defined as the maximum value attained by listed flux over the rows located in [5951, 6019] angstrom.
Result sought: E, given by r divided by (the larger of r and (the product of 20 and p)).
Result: 0.0488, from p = 32.5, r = 31.7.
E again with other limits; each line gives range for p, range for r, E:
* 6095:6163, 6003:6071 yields 0.0510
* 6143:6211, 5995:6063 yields 0.0510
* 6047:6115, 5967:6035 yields 0.0503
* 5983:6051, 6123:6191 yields 0.0468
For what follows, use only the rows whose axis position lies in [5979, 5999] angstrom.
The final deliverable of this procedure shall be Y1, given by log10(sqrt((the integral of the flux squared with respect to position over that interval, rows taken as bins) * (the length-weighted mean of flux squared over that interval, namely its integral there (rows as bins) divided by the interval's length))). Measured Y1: 3.65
